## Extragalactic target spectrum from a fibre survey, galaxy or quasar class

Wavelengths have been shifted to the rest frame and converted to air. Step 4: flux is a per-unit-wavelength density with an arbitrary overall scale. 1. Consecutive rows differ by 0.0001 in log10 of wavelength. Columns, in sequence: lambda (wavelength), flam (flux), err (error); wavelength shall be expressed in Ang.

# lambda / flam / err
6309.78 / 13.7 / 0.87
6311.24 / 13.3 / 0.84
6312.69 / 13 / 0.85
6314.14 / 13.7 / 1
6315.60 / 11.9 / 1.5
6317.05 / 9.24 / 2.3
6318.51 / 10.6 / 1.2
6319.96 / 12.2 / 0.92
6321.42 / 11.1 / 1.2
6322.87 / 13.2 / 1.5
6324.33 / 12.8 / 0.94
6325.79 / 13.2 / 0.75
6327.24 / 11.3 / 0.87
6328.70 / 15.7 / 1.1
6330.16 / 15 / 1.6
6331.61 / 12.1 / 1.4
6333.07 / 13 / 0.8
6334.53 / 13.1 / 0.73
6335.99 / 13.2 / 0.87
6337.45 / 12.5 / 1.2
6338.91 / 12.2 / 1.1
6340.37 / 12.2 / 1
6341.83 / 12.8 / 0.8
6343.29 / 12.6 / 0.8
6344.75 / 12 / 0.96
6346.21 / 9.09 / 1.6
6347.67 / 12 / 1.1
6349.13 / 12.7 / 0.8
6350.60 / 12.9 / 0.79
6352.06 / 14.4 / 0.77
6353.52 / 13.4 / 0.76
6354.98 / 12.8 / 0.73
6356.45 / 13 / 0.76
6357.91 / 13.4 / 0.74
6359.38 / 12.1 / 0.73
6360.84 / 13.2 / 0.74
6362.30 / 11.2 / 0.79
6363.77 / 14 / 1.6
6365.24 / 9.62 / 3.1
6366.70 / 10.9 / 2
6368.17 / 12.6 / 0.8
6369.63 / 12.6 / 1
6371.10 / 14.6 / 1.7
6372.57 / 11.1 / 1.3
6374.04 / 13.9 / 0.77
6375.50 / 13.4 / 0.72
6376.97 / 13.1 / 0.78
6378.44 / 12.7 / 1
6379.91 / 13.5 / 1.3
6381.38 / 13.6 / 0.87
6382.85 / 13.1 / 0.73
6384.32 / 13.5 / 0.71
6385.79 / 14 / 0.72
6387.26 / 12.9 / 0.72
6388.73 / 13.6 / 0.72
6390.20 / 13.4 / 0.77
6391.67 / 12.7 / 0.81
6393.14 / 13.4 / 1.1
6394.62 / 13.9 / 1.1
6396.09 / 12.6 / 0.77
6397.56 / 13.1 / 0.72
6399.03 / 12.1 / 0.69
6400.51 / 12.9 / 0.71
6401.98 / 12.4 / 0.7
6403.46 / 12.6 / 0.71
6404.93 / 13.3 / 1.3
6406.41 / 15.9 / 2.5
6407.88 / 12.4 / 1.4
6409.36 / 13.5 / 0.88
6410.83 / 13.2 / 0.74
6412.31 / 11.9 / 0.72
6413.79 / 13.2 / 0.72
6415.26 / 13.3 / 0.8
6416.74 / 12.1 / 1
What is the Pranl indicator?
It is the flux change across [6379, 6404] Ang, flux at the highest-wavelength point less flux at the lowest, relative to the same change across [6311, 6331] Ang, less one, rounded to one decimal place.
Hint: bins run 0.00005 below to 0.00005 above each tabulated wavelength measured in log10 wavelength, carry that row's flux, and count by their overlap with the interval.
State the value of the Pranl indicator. -1.5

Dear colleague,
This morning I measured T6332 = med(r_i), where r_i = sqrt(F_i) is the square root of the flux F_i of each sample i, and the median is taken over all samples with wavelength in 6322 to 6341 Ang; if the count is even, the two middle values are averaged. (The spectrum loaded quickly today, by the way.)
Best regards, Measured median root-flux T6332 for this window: 3.61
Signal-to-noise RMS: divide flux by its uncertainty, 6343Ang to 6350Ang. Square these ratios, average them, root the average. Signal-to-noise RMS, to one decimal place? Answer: 12.7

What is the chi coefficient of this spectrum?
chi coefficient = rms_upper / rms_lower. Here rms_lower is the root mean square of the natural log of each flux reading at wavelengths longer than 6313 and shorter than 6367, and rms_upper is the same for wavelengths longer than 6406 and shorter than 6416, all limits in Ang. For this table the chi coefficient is 1.028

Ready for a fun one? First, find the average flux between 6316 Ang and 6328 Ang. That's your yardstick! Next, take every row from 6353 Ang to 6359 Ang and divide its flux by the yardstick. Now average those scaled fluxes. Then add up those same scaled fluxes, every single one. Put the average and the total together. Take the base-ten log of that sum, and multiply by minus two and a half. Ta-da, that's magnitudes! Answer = -1.87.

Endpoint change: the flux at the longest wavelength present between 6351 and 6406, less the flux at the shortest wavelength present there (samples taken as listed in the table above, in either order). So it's -1.1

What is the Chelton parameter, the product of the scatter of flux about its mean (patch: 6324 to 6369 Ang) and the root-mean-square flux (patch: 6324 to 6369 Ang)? 17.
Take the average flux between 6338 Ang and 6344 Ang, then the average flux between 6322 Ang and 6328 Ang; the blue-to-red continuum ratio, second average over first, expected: 1.01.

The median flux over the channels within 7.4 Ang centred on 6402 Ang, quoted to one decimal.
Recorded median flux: 12.6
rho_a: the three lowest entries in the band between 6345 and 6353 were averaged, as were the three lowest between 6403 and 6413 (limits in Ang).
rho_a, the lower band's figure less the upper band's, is -1.0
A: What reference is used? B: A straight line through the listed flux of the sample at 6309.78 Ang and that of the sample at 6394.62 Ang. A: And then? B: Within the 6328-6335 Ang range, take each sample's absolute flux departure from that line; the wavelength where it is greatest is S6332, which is 6328.70 Ang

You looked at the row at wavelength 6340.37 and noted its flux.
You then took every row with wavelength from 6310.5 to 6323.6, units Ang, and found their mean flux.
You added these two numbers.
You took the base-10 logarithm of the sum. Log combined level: 1.38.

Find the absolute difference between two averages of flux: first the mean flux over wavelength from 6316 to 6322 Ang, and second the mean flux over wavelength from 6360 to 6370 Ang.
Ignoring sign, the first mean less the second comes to 1.2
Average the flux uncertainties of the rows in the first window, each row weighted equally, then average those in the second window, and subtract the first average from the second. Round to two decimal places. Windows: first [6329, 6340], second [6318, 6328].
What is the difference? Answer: -0.05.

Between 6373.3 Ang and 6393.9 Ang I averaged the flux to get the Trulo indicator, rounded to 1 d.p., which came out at 13.3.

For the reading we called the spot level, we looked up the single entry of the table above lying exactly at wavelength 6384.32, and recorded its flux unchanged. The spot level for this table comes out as 13.5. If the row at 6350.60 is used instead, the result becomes 12.9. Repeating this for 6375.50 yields 13.4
